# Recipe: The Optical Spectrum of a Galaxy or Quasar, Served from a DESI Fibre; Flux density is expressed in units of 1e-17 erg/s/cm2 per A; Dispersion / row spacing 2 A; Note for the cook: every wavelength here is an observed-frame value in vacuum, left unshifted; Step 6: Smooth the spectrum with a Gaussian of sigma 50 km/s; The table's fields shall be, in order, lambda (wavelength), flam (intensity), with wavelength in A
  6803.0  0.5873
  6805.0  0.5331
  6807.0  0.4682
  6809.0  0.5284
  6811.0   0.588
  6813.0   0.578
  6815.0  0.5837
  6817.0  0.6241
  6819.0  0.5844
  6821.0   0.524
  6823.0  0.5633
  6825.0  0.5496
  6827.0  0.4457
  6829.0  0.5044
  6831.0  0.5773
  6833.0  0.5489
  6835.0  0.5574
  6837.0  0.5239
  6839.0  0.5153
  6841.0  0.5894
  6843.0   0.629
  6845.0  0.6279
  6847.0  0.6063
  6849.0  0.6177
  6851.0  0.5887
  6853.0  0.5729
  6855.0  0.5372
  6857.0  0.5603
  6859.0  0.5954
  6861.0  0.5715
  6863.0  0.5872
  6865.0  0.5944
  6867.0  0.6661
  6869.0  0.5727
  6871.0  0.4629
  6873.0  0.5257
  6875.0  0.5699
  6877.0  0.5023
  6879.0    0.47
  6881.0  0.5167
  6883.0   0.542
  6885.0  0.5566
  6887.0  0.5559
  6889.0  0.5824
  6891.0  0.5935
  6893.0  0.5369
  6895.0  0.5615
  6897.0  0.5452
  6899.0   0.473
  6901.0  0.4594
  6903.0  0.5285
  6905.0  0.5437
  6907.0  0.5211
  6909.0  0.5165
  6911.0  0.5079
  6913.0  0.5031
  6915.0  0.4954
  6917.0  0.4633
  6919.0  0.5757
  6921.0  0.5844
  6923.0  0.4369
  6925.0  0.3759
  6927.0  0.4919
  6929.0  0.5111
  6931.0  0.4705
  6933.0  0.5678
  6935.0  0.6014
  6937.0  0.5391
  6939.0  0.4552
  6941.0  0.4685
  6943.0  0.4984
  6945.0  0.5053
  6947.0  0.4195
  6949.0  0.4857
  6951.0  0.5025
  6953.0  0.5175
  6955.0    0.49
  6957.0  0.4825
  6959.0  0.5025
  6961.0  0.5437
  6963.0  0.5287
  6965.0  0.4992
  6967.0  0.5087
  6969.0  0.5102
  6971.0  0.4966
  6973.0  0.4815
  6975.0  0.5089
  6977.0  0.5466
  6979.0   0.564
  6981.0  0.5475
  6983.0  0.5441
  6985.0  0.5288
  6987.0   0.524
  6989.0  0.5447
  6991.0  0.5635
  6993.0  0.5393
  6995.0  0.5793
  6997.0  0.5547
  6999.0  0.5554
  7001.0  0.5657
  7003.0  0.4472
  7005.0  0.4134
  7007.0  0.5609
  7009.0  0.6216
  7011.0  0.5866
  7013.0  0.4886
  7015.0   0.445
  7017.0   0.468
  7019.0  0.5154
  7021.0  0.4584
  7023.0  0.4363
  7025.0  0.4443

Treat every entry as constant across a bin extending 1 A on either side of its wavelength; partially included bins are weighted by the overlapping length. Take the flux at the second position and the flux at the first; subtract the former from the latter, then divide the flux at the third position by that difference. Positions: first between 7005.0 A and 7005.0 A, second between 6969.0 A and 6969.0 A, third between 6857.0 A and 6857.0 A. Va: -6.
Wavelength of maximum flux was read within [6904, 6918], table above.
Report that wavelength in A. 6905.0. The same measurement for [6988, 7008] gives 6995.0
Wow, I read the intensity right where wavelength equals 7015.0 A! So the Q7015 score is 0.445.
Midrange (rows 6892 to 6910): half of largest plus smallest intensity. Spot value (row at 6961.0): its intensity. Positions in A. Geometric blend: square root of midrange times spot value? 0.527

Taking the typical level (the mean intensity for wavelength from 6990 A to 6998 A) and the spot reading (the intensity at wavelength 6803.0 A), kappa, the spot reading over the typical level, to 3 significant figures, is 1.05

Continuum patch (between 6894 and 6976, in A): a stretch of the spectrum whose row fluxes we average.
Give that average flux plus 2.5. 3.00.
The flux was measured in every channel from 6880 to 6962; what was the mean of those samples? 0.513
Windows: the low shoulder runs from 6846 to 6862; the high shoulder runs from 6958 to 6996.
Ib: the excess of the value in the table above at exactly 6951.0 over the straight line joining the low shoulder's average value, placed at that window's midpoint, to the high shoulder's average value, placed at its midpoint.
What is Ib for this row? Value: -0.04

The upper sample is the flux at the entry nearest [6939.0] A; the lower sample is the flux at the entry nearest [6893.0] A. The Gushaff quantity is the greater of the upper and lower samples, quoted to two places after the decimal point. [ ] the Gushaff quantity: 0.54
